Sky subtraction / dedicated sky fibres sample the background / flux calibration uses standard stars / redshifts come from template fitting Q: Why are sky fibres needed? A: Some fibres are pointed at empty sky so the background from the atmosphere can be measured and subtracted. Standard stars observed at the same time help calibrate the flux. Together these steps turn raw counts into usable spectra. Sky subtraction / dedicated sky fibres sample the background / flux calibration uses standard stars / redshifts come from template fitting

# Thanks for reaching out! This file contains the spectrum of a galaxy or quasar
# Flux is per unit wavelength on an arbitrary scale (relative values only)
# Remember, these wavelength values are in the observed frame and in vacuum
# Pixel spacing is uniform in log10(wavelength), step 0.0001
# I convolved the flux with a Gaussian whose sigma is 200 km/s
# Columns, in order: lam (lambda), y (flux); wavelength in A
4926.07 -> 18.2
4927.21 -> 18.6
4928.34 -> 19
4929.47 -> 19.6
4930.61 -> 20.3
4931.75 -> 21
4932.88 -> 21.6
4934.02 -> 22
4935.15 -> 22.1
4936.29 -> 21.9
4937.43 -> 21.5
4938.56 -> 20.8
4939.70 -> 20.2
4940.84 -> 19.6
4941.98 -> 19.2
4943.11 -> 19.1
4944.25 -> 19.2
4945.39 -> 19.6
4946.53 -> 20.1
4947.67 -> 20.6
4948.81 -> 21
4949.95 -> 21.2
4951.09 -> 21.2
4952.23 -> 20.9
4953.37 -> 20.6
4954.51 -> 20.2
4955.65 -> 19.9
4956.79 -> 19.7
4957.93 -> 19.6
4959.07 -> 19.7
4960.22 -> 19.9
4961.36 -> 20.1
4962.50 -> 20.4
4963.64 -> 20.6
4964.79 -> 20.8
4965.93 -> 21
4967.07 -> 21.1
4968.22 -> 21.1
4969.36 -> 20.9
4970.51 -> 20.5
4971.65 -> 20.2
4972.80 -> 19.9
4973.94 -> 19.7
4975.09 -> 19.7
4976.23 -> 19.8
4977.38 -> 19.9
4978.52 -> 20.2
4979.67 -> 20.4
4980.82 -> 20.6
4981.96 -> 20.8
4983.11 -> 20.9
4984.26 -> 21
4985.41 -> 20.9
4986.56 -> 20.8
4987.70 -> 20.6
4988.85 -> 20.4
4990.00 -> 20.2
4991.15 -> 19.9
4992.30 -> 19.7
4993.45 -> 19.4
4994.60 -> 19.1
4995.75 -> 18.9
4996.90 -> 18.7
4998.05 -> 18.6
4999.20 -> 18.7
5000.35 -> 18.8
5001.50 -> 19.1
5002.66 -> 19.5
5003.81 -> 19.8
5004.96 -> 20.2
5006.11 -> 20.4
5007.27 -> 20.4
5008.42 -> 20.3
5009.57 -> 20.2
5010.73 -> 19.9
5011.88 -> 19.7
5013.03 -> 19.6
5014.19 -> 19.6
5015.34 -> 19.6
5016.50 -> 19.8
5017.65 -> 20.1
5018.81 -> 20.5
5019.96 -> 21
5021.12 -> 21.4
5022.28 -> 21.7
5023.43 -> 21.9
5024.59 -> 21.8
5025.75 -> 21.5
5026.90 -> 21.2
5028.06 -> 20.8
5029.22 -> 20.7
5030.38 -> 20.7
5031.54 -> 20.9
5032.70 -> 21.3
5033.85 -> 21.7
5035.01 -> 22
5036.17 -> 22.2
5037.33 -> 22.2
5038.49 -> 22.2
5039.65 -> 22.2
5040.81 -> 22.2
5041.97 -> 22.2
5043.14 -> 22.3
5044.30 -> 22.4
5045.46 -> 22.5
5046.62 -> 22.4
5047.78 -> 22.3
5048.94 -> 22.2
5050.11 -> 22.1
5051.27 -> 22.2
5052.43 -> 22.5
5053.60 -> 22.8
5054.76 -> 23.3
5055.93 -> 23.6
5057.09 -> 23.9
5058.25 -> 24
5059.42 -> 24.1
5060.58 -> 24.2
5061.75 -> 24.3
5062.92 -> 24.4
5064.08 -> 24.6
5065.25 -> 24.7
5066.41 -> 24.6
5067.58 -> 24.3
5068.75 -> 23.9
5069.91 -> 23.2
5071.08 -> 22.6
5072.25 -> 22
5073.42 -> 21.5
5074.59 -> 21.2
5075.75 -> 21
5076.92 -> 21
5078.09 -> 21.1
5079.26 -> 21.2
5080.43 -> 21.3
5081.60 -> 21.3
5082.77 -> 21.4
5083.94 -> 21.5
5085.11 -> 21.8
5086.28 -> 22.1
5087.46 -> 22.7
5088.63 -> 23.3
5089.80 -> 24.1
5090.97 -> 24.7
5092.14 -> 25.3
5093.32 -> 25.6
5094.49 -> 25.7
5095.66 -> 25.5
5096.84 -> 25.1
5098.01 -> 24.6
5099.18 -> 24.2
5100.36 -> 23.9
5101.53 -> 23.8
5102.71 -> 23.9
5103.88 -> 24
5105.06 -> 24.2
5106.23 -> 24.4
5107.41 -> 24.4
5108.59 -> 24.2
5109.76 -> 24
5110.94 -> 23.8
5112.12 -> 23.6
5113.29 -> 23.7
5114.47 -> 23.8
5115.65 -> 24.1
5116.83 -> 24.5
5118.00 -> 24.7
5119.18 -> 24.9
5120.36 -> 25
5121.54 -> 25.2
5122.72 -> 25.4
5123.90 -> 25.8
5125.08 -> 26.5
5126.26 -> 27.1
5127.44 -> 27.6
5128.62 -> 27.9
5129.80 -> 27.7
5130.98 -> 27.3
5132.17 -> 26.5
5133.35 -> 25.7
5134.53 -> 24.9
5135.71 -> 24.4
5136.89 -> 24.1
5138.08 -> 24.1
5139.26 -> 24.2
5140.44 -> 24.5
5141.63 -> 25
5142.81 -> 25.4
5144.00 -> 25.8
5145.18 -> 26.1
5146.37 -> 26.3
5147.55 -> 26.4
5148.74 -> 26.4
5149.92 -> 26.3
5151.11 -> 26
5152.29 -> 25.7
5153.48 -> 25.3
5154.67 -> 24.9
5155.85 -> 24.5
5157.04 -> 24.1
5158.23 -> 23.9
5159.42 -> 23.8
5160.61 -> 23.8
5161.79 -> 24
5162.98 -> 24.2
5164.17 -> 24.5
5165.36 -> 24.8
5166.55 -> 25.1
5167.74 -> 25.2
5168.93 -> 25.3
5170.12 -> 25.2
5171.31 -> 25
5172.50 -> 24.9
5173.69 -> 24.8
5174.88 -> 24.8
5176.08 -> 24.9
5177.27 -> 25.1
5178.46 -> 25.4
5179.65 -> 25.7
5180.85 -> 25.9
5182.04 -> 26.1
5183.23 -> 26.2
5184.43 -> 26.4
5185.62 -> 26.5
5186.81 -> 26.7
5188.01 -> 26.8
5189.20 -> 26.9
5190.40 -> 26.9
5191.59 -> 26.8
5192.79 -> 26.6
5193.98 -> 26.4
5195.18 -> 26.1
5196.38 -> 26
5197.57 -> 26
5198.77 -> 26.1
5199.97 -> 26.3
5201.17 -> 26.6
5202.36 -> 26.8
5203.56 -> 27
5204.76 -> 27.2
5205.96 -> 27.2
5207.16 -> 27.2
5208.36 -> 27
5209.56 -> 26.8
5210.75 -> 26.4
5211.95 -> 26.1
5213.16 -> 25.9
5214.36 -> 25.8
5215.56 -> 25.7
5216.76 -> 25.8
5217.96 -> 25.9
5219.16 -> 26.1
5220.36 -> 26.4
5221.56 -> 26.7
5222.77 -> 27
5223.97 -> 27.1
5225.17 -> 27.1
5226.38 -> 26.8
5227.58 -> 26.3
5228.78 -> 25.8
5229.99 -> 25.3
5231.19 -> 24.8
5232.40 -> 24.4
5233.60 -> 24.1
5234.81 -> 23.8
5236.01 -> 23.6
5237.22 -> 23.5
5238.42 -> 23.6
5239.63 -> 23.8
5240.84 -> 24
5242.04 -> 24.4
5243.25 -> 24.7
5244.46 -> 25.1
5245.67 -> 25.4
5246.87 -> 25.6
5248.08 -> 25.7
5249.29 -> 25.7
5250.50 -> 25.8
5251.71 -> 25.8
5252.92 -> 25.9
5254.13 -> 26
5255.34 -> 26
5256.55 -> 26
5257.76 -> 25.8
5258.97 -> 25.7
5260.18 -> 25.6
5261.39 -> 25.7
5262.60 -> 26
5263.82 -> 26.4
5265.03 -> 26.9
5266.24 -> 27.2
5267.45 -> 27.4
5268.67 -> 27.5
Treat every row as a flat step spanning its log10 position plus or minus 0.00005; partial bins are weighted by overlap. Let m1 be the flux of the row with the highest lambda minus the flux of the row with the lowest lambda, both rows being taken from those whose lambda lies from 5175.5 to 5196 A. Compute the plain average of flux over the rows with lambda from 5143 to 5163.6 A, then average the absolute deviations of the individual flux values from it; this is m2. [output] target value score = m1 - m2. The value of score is 0.3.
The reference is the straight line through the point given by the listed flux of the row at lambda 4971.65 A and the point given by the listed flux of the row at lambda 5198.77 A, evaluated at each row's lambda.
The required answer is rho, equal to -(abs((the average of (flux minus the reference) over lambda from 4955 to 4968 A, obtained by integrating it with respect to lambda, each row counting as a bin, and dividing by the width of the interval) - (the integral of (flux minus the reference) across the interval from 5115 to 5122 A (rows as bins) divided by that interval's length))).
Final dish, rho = -0.4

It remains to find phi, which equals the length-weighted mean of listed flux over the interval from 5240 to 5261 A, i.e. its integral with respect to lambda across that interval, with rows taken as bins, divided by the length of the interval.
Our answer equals 25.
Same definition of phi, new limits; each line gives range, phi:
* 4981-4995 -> 20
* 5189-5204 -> 26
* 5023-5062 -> 22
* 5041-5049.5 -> 22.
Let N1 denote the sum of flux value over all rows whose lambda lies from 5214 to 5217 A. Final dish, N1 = 77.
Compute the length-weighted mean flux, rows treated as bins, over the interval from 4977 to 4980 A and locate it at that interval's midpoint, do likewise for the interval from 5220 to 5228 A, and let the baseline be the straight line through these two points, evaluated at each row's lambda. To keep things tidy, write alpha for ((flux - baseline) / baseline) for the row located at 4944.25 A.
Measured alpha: 0.00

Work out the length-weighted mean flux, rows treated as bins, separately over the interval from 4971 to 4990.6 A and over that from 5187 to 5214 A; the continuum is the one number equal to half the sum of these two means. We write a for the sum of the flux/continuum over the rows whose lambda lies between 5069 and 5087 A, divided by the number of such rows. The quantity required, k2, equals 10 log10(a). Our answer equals -0.4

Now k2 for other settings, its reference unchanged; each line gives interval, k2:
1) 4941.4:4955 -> -0.6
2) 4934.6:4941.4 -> -0.5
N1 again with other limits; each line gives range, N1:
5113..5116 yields 72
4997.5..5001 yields 56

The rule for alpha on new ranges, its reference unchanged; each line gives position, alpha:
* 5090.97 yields 0.06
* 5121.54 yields 0.05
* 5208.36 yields 0.02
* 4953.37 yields 0.06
